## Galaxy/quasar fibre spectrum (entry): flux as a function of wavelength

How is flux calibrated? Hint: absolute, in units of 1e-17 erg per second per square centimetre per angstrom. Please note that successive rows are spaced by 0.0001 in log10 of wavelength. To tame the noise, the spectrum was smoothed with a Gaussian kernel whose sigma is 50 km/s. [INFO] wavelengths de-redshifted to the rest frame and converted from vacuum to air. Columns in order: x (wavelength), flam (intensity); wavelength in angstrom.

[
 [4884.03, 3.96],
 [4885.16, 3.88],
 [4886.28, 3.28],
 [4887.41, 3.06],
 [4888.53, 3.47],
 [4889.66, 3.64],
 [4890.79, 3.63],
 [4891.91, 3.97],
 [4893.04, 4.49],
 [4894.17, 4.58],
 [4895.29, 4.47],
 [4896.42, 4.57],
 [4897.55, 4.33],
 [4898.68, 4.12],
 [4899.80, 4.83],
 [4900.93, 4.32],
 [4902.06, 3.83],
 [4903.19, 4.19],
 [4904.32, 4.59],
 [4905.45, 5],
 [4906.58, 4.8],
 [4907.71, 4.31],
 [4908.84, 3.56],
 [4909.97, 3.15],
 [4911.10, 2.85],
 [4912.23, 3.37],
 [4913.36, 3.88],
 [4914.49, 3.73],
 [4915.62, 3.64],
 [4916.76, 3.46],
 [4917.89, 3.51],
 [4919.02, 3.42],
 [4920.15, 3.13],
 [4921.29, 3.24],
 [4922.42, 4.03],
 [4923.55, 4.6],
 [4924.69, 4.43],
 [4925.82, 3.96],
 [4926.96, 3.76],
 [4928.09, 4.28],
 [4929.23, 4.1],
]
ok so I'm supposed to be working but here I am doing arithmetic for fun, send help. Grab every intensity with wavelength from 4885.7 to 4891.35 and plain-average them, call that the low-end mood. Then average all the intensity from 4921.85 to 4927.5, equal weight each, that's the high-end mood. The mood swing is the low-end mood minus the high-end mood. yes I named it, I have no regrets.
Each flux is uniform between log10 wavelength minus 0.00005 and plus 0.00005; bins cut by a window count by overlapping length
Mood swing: -0.7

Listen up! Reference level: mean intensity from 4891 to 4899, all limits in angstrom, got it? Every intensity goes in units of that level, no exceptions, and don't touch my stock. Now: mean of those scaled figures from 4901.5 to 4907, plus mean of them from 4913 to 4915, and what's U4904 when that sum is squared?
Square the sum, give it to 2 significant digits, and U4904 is 3.6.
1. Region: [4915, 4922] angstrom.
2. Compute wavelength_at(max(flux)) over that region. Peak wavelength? 4915.62 angstrom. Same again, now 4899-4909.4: 4905.45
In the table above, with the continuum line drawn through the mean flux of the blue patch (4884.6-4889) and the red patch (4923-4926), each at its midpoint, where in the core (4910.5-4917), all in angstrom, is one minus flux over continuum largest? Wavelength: 4911.10 angstrom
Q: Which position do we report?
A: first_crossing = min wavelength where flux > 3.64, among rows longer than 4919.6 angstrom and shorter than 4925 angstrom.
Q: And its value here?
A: 4922.42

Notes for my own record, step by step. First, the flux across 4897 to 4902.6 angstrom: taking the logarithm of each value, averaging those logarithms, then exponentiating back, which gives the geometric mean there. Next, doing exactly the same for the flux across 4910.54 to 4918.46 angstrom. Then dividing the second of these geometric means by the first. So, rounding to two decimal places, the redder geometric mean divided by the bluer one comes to 0.81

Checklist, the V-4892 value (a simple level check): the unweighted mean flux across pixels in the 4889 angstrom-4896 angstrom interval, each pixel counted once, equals 4.13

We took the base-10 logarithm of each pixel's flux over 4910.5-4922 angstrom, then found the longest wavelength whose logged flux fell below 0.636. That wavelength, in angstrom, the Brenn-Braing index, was 4921.29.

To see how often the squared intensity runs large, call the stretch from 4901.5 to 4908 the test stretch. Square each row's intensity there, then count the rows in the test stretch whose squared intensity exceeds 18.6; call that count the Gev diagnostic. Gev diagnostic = 3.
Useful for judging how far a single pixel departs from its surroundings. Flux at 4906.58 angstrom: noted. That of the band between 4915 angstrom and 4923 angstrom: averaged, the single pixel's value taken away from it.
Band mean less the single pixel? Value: -1.3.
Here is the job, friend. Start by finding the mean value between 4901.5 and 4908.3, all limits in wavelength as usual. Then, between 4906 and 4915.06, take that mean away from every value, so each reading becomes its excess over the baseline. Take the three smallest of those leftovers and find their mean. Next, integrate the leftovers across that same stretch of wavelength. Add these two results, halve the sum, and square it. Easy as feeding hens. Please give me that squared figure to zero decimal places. 16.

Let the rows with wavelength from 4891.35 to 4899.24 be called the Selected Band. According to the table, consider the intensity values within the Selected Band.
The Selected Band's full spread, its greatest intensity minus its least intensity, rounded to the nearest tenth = 0.6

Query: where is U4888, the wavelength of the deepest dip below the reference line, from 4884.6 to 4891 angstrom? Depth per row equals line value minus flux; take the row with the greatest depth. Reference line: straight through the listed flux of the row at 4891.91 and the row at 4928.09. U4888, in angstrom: 4887.41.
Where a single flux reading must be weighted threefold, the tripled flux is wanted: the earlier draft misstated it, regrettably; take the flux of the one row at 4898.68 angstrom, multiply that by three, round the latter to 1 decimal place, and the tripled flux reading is 12.4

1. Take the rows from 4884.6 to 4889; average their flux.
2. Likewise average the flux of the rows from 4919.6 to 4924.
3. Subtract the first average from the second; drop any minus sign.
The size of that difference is 0.3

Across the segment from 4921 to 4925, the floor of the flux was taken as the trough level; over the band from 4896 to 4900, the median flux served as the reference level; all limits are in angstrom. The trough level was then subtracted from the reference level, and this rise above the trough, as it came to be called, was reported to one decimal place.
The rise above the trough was 1.2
